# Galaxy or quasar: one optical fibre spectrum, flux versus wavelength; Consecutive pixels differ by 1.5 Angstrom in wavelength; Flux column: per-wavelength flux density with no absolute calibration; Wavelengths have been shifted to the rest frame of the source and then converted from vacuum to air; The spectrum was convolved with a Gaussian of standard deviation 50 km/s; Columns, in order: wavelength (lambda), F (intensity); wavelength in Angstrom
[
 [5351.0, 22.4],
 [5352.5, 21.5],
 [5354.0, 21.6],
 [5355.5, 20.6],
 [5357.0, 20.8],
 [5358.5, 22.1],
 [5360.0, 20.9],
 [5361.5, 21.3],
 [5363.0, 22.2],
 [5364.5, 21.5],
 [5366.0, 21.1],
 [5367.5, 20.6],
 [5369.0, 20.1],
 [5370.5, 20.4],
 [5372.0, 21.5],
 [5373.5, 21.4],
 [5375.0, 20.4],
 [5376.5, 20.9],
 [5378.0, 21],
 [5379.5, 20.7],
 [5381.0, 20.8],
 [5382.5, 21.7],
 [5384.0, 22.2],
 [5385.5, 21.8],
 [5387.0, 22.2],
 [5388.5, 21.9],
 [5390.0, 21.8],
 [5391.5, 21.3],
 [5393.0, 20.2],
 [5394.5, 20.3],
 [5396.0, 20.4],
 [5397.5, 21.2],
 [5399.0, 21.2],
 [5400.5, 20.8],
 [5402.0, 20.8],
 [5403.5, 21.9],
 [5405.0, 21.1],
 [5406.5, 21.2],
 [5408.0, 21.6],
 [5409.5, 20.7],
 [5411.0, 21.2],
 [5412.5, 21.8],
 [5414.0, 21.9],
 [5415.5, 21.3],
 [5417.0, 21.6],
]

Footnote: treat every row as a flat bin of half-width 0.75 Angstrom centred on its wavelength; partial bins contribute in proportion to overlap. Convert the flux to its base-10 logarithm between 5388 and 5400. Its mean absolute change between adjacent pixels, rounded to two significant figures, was 0.0080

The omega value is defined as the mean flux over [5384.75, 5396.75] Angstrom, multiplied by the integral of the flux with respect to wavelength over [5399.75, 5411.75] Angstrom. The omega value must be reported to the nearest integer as 5393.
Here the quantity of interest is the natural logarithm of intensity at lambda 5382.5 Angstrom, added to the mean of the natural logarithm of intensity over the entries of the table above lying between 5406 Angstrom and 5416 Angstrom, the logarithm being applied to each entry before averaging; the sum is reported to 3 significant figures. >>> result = 6.14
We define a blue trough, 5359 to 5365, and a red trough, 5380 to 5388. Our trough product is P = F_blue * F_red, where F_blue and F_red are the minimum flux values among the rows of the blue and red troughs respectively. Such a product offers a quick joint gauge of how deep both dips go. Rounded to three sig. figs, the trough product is 435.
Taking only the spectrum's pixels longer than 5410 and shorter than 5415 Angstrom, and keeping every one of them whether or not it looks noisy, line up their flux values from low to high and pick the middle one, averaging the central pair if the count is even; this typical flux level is 21.80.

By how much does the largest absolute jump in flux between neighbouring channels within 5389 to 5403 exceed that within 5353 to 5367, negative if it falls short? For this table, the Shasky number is -0.20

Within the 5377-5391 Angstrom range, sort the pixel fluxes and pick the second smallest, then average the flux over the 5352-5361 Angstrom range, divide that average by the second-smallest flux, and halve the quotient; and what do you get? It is 0.511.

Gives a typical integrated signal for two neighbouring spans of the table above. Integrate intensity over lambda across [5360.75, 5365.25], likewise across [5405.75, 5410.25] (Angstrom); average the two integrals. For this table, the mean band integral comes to 96.4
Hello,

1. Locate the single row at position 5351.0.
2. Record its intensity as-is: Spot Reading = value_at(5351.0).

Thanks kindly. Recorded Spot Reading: 22.4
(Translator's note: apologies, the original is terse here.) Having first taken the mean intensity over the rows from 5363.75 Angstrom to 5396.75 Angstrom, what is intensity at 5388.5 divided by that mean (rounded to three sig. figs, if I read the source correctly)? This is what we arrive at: 1.04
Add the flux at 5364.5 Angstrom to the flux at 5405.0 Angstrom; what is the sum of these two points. 42.6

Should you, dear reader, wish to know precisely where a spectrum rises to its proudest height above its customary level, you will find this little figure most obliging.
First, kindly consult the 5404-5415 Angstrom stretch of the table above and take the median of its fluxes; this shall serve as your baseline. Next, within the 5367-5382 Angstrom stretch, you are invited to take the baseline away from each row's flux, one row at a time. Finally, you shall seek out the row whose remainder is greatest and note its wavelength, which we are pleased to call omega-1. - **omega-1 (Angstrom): 5372.0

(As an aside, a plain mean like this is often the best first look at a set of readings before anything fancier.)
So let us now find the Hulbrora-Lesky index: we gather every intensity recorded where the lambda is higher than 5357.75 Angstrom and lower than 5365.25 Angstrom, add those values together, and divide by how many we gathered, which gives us 21.6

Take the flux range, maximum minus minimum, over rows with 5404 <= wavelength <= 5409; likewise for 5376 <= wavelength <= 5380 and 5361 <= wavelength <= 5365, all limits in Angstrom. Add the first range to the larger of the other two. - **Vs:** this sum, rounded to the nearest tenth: 1.4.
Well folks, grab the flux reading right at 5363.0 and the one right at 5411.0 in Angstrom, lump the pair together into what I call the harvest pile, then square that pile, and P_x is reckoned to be 1884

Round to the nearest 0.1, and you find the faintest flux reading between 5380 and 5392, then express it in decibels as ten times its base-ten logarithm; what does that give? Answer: 13.2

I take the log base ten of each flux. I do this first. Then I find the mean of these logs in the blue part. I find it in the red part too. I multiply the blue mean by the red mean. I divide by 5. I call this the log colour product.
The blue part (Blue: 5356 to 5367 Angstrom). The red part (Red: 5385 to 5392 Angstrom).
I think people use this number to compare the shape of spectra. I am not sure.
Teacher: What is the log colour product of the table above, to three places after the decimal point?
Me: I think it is 0.356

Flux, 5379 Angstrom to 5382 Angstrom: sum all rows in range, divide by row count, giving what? 20.8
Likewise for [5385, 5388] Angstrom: 22.0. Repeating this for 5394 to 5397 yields 20.4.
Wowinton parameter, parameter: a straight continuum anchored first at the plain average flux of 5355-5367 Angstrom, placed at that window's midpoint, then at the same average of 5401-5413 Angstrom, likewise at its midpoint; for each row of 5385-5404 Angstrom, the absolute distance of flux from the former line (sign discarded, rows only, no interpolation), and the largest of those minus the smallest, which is 1.1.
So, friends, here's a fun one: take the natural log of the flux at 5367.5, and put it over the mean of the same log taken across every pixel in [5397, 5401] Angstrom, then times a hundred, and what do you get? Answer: 99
